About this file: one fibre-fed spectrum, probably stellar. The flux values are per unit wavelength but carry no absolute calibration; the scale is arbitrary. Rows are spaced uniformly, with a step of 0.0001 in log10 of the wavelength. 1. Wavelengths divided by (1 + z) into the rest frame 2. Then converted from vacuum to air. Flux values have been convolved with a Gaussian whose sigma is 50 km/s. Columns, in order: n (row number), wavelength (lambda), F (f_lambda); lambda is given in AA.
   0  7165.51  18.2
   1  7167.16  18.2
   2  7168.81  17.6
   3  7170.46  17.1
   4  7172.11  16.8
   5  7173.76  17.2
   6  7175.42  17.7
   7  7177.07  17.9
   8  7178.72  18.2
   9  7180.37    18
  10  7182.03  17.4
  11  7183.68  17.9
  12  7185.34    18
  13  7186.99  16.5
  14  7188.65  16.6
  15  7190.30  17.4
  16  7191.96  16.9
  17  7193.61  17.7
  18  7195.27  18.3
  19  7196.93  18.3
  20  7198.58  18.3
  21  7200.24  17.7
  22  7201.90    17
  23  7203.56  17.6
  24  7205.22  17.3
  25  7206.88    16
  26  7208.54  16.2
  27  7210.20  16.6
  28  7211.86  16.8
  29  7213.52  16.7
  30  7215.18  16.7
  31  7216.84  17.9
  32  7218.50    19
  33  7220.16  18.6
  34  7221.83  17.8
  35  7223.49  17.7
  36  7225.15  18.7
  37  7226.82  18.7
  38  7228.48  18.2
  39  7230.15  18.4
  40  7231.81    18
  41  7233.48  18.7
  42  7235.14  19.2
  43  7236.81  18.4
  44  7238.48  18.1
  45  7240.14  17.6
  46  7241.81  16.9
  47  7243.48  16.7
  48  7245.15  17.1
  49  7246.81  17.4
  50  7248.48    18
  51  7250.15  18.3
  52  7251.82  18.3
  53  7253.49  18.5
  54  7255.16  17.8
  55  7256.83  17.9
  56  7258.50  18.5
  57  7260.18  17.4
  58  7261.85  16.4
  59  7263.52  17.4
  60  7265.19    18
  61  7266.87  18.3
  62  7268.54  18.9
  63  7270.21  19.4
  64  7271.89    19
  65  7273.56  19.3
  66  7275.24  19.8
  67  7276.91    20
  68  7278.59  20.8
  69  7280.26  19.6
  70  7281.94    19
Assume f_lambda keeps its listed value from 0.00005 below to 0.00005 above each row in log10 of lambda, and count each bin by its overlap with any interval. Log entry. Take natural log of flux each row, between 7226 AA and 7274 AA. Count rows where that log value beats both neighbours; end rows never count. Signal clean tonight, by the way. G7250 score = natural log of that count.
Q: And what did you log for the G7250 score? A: 1.6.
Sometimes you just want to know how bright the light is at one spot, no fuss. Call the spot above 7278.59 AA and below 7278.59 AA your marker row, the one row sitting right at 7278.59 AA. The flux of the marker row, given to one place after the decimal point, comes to 20.8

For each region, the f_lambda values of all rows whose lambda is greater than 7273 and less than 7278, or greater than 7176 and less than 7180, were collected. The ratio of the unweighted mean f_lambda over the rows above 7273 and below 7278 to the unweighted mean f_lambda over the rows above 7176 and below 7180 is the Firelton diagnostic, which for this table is 1.09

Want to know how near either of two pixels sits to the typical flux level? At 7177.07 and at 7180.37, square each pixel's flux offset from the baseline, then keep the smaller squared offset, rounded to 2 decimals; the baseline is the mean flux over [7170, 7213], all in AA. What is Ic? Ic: 0.29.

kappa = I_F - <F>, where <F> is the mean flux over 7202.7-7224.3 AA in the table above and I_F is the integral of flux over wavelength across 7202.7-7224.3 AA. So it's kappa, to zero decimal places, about 356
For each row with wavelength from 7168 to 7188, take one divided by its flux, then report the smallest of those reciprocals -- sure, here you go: 0.0549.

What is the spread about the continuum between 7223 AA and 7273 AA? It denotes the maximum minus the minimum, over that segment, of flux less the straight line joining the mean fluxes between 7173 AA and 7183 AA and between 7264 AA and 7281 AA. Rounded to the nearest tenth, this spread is 3.2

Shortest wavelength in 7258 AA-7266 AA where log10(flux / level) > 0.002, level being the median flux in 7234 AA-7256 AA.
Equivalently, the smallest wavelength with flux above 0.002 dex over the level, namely 7258.50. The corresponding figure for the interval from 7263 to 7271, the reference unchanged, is 7266.87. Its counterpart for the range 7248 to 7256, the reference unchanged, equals 7250.15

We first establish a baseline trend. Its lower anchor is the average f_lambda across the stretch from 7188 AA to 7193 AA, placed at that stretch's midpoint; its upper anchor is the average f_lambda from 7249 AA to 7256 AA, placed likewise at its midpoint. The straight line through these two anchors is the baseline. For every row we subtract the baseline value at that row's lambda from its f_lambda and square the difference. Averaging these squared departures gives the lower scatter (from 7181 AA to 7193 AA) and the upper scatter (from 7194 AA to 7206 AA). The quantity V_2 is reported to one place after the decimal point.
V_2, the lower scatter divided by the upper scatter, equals 0.7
